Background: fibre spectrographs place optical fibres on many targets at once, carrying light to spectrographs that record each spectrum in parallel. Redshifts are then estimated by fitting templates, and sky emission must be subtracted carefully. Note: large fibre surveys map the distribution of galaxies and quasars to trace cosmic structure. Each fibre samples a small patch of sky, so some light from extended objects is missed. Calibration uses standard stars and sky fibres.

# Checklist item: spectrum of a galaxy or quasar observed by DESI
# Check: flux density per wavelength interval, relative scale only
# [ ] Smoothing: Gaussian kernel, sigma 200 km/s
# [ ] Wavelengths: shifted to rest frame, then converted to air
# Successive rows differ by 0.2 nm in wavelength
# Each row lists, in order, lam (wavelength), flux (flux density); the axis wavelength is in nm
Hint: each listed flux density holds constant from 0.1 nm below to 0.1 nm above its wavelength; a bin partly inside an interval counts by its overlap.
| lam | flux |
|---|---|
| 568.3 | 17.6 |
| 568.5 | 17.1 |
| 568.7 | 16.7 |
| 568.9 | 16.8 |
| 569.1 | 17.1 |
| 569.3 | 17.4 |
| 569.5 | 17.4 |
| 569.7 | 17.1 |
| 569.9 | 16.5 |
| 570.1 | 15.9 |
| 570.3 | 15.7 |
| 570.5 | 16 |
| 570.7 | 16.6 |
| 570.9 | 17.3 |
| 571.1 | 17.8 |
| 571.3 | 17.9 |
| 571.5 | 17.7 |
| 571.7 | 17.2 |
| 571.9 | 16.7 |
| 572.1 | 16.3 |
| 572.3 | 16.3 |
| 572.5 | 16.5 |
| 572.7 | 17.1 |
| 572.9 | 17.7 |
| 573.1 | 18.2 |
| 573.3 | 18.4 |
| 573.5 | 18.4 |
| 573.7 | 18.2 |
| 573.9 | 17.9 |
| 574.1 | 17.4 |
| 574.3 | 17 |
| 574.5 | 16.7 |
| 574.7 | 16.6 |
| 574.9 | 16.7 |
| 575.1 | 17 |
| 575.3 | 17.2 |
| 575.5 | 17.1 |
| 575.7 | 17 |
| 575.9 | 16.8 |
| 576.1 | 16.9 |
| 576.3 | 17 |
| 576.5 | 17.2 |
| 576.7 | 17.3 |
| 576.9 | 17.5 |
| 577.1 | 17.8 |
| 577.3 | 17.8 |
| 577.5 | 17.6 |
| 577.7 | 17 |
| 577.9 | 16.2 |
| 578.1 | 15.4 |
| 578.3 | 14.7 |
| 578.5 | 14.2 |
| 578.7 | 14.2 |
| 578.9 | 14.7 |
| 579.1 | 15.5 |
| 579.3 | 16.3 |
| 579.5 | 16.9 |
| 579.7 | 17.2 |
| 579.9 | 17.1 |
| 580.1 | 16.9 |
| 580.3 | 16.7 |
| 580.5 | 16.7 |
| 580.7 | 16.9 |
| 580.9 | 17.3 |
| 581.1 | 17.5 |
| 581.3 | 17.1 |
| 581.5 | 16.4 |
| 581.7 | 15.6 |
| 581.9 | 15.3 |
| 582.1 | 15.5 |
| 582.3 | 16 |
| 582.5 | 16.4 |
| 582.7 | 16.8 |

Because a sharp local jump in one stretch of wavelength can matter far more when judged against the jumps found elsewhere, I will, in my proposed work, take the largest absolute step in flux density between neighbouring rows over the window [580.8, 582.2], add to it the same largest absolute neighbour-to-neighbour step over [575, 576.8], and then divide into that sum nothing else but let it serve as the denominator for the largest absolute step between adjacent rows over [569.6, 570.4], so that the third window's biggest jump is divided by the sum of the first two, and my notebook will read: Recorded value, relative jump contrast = 0.60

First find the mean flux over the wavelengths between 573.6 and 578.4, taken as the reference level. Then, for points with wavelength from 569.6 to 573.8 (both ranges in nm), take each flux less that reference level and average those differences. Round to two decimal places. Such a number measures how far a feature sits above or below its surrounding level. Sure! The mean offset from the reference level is 0.12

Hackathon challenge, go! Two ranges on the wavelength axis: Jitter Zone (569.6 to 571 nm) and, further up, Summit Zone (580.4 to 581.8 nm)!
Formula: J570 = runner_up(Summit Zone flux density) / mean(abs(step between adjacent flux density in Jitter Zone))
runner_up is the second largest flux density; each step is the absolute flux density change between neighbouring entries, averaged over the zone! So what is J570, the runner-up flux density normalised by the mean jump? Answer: 35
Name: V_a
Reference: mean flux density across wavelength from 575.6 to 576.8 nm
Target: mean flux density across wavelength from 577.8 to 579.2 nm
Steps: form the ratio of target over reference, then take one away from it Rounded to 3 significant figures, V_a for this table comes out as -0.120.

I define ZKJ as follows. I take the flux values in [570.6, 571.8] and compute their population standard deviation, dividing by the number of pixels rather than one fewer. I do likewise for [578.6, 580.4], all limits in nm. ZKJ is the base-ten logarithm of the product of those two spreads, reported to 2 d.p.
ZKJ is -0.33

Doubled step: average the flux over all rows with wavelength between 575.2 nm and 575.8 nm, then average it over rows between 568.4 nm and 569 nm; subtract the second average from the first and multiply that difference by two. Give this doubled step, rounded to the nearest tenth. 0.5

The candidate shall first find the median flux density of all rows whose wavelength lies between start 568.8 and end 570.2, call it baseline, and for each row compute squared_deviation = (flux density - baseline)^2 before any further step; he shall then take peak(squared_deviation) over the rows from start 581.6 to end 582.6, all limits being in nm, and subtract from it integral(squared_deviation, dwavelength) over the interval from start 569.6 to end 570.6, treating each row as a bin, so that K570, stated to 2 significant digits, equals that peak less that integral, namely 2.2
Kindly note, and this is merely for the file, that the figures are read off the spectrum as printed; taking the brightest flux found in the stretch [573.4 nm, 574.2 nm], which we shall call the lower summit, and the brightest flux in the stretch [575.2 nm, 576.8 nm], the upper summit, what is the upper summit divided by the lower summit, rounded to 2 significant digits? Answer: 0.94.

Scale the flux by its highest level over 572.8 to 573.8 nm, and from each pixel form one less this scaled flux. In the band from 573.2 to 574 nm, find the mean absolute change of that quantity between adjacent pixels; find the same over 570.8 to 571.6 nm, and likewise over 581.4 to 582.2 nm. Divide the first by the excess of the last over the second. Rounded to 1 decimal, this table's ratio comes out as 1.0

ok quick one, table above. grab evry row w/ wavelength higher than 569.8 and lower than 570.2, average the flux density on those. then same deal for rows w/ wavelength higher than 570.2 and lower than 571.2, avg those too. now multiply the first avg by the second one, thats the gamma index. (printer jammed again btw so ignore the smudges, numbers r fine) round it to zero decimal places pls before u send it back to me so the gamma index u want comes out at 270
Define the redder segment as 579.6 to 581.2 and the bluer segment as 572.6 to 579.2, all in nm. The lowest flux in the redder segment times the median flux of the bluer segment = 284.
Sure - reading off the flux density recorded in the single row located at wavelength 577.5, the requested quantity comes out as 17.6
